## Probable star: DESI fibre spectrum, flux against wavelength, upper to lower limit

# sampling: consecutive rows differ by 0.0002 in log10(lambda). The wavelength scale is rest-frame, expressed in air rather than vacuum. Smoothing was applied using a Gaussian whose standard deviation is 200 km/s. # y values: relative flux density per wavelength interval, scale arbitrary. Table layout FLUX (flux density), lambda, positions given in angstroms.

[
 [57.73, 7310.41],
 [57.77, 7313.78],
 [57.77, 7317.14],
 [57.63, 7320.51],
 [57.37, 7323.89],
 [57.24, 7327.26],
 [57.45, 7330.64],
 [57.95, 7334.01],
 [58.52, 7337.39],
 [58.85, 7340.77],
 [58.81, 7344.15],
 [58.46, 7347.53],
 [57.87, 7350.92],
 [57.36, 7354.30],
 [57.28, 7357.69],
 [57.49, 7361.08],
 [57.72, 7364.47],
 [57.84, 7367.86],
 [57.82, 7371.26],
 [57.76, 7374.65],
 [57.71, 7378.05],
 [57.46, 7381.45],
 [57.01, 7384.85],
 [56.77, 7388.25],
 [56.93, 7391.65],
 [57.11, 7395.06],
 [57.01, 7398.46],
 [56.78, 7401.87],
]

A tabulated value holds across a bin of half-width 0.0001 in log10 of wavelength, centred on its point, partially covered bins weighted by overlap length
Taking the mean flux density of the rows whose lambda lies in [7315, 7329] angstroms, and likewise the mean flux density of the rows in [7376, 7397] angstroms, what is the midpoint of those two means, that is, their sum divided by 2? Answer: 57.3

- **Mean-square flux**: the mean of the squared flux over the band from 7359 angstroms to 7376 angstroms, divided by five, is 666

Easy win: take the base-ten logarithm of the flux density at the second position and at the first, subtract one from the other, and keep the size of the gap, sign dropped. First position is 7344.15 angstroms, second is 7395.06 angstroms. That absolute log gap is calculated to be 0.013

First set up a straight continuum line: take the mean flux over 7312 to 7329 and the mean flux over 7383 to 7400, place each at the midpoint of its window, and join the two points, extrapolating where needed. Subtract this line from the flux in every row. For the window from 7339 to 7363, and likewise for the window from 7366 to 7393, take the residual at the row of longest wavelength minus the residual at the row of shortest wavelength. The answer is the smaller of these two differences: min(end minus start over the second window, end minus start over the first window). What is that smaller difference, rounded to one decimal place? -1.2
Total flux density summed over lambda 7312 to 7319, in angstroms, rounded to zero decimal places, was 116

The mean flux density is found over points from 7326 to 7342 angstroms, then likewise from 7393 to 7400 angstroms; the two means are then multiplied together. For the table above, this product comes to 3310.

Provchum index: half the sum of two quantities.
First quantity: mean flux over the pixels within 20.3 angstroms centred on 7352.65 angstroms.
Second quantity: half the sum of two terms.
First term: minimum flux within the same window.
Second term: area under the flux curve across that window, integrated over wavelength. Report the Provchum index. 337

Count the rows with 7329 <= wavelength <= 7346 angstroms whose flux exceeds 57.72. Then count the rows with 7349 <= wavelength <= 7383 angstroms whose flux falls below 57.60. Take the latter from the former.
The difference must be 0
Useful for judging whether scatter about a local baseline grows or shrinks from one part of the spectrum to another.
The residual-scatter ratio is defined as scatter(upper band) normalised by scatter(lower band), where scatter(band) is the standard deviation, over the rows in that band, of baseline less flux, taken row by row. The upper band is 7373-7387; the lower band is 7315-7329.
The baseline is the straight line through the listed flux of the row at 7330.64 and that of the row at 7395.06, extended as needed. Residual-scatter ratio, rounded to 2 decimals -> 1.47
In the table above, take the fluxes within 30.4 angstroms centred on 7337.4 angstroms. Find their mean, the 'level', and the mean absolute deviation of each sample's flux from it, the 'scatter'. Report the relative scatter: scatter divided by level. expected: 0.0092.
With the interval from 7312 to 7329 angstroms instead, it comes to 0.0035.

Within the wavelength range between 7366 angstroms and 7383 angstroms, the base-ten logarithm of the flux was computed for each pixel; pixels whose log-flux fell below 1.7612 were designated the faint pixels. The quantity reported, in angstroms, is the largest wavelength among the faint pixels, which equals 7381.45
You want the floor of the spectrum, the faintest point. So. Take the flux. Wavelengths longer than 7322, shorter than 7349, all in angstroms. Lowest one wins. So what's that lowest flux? 57.24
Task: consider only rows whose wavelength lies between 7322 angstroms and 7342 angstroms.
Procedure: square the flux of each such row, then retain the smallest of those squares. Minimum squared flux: 3276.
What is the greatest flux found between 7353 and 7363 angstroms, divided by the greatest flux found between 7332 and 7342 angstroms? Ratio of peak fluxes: 0.98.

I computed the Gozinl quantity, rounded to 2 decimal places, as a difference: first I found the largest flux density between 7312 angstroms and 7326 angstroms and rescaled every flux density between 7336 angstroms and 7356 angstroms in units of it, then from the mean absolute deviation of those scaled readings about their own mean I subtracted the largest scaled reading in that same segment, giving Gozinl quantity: -1.01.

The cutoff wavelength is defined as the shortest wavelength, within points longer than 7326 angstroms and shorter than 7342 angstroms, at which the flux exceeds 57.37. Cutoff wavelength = 7330.64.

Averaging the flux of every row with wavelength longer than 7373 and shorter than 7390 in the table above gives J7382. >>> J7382 57.3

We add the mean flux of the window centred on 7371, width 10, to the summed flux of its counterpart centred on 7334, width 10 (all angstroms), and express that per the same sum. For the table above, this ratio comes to 1.33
